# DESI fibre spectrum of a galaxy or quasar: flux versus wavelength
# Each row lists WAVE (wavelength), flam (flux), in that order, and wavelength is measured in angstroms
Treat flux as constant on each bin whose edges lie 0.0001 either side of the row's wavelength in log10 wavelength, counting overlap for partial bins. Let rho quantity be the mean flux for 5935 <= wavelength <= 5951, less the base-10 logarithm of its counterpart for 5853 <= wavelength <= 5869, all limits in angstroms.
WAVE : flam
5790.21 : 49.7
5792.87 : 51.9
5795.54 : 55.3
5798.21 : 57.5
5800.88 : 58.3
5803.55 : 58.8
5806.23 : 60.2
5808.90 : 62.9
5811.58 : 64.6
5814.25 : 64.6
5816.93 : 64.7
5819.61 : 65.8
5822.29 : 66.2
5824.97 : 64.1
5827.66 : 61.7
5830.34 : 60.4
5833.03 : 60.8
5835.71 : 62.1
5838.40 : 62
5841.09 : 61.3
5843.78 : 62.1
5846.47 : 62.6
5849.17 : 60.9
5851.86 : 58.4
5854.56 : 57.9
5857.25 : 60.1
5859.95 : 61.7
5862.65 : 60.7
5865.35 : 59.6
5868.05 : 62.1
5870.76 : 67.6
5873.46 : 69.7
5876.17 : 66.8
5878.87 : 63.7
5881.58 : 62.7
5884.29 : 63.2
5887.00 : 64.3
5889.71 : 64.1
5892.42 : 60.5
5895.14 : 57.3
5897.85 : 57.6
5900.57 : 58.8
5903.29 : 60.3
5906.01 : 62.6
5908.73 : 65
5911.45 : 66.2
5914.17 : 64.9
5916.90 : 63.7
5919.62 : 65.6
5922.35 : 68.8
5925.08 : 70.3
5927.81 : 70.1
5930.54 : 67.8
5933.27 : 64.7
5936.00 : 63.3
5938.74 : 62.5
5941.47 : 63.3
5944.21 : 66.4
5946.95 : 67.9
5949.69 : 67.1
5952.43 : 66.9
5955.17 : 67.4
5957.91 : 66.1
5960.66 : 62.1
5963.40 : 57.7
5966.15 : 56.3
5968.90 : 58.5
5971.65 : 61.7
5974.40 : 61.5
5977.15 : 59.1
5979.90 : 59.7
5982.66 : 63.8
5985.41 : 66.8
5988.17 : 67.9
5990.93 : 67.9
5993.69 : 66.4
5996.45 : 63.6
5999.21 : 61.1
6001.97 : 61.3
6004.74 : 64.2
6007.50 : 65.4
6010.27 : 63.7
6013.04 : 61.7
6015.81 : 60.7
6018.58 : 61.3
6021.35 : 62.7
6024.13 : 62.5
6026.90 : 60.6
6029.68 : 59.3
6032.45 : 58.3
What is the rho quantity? 63.3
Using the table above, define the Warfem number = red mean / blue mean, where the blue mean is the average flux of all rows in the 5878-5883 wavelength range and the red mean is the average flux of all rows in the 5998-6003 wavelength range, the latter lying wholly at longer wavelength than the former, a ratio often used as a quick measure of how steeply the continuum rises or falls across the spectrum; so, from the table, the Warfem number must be 0.97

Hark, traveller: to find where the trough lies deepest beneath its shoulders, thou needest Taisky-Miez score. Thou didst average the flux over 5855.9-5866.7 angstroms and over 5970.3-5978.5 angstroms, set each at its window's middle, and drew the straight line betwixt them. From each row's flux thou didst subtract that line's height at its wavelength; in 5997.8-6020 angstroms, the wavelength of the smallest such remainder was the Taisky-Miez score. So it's 6015.81 angstroms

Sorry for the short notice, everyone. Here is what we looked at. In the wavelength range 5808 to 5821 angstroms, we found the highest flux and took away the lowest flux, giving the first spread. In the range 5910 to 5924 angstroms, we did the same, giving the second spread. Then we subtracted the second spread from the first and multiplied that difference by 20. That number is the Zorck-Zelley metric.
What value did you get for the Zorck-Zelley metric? -44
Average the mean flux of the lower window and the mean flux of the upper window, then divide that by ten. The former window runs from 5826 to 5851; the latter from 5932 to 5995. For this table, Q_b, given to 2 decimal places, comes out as 6.26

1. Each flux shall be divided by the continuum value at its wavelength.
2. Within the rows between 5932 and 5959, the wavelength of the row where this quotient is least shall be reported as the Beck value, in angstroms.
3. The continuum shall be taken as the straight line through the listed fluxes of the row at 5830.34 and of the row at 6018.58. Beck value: 5938.74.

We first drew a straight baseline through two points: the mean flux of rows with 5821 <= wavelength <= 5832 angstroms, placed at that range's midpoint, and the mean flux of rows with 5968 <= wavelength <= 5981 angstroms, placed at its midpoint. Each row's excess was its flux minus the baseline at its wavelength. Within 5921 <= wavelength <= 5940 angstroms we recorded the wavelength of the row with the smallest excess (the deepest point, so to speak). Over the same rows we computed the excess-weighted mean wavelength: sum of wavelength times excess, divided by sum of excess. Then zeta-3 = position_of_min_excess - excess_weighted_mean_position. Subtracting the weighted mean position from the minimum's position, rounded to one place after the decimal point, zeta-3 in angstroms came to 10.7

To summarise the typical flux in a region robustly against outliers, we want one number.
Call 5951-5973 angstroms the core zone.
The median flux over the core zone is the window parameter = 61.9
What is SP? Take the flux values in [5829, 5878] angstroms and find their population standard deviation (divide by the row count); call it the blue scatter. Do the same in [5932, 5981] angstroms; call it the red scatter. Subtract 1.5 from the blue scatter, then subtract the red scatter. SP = -2.0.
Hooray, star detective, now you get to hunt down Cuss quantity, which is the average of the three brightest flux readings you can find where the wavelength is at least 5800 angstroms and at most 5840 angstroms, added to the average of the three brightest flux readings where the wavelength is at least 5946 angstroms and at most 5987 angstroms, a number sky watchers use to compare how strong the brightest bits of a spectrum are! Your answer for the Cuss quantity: 133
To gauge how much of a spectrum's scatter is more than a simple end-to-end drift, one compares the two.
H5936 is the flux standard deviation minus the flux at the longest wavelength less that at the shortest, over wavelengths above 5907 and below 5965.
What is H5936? 10.2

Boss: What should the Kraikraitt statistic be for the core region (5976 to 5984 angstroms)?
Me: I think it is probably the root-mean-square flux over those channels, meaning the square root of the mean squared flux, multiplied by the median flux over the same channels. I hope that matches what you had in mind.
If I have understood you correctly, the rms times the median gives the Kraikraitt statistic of 3636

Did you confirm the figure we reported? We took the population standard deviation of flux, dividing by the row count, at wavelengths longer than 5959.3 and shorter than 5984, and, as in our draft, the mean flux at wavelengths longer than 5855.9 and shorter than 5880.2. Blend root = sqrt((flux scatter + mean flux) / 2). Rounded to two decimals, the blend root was 5.74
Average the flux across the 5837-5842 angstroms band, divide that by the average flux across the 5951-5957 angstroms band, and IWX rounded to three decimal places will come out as 0.918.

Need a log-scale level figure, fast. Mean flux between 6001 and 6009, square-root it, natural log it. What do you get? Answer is 2.08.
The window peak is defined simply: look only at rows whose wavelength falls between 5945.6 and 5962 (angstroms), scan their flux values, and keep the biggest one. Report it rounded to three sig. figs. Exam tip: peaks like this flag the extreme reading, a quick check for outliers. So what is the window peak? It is 67.9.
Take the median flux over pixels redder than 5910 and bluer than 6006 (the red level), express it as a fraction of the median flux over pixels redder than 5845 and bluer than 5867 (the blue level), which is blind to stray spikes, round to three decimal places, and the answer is 1.071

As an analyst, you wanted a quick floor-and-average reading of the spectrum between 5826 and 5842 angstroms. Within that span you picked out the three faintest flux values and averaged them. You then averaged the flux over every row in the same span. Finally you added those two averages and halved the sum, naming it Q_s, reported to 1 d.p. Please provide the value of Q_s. 61.1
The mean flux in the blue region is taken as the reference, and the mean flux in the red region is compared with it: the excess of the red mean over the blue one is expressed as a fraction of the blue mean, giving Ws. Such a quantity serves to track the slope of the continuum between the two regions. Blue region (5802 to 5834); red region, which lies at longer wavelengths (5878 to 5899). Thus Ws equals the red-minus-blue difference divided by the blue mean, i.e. -0.02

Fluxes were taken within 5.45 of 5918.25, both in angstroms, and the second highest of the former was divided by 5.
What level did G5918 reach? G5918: 13.1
